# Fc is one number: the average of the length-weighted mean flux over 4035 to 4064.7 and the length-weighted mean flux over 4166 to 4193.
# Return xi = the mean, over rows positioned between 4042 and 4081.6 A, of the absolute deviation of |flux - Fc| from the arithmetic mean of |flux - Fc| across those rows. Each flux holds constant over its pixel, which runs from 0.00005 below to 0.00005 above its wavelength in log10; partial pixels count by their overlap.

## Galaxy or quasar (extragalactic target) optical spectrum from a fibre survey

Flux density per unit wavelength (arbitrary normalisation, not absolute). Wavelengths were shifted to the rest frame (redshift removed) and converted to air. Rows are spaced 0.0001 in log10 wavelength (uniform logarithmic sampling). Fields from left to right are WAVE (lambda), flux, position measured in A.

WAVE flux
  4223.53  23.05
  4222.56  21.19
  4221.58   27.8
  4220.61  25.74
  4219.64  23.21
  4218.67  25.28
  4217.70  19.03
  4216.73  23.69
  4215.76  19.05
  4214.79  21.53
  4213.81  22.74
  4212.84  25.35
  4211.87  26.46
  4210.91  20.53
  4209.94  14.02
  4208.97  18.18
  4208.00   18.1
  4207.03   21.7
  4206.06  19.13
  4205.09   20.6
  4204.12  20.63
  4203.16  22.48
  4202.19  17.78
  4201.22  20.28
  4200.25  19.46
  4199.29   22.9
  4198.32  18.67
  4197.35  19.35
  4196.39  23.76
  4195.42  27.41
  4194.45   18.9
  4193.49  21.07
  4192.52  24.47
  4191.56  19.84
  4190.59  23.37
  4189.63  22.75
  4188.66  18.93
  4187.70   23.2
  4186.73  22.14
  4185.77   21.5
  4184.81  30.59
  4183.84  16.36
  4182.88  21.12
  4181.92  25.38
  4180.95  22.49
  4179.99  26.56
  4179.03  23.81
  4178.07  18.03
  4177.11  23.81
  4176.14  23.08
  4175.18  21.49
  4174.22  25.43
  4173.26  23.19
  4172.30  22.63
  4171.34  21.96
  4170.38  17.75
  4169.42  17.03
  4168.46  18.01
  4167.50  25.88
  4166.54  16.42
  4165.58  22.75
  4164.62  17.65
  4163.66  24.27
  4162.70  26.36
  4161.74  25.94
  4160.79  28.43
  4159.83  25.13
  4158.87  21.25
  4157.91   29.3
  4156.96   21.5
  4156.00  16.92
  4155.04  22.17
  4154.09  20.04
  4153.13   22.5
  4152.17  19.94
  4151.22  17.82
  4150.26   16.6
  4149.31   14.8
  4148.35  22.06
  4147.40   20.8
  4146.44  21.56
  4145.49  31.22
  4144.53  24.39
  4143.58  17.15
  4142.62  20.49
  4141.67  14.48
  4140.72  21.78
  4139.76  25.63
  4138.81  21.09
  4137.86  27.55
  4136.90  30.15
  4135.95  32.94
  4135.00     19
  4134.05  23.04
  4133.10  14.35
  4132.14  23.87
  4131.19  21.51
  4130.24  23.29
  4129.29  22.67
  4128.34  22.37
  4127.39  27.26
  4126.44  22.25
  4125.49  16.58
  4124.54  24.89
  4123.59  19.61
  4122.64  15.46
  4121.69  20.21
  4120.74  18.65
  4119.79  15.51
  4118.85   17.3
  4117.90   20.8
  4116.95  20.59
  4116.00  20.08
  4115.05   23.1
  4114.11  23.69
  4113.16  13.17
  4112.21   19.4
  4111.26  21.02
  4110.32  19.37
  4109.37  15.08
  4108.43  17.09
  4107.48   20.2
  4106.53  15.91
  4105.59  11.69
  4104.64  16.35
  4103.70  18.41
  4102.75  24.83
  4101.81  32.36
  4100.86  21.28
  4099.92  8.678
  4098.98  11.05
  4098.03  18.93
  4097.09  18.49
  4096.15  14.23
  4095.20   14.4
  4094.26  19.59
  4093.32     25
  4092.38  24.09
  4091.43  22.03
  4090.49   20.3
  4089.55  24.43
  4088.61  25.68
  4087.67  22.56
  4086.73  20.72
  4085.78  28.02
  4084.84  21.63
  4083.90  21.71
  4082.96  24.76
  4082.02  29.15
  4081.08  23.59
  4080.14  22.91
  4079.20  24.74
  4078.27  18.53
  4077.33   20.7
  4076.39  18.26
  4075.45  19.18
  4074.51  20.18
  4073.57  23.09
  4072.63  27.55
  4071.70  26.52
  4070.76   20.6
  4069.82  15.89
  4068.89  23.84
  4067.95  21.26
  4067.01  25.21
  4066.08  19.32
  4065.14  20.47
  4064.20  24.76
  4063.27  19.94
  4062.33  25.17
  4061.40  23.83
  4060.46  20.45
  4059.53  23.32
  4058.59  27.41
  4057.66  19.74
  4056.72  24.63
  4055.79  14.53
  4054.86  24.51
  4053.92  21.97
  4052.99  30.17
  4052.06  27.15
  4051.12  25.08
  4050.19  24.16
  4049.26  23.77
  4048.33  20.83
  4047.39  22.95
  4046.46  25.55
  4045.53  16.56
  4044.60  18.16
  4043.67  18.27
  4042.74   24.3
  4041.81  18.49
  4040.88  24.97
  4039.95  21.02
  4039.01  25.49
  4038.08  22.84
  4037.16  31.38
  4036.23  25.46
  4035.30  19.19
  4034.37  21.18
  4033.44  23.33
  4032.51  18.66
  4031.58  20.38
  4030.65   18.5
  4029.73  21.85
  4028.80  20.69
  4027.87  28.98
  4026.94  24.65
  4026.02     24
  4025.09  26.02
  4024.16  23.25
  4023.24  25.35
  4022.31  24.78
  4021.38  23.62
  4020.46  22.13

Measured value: 1.46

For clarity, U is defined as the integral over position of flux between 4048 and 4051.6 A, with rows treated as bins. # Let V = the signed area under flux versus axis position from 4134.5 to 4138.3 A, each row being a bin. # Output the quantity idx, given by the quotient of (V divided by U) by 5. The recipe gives 0.245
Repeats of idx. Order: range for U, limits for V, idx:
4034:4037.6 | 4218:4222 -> 0.230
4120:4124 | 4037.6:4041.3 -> 0.239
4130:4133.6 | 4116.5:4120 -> 0.178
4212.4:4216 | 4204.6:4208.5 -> 0.193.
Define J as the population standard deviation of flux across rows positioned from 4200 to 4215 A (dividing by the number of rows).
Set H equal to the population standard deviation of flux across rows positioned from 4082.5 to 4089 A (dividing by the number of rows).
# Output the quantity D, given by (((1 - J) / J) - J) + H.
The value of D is -1.1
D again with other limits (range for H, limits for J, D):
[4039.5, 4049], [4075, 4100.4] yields -2.4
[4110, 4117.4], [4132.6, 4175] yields -2.3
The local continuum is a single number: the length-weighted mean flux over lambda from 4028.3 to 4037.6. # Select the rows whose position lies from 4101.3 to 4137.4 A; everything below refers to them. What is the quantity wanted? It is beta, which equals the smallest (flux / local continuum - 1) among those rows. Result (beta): -0.47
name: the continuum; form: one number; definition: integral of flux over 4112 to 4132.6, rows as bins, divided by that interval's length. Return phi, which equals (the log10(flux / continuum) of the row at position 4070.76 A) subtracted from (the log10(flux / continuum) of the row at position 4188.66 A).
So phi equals -0.037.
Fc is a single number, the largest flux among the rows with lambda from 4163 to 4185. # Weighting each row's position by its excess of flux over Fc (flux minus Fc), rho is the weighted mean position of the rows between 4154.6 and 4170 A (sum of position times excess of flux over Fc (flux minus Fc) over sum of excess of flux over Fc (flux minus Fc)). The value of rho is 4162.9 A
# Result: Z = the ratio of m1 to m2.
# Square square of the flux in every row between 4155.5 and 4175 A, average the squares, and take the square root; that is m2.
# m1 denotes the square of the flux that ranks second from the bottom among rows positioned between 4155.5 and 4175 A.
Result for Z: 0.52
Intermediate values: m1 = 286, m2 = 545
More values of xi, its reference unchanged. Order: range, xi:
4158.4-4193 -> 1.79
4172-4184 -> 1.56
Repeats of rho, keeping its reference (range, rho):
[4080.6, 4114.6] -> 4099.7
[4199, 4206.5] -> 4202.8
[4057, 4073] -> 4065.1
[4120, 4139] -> 4128.4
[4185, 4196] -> 4190.4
